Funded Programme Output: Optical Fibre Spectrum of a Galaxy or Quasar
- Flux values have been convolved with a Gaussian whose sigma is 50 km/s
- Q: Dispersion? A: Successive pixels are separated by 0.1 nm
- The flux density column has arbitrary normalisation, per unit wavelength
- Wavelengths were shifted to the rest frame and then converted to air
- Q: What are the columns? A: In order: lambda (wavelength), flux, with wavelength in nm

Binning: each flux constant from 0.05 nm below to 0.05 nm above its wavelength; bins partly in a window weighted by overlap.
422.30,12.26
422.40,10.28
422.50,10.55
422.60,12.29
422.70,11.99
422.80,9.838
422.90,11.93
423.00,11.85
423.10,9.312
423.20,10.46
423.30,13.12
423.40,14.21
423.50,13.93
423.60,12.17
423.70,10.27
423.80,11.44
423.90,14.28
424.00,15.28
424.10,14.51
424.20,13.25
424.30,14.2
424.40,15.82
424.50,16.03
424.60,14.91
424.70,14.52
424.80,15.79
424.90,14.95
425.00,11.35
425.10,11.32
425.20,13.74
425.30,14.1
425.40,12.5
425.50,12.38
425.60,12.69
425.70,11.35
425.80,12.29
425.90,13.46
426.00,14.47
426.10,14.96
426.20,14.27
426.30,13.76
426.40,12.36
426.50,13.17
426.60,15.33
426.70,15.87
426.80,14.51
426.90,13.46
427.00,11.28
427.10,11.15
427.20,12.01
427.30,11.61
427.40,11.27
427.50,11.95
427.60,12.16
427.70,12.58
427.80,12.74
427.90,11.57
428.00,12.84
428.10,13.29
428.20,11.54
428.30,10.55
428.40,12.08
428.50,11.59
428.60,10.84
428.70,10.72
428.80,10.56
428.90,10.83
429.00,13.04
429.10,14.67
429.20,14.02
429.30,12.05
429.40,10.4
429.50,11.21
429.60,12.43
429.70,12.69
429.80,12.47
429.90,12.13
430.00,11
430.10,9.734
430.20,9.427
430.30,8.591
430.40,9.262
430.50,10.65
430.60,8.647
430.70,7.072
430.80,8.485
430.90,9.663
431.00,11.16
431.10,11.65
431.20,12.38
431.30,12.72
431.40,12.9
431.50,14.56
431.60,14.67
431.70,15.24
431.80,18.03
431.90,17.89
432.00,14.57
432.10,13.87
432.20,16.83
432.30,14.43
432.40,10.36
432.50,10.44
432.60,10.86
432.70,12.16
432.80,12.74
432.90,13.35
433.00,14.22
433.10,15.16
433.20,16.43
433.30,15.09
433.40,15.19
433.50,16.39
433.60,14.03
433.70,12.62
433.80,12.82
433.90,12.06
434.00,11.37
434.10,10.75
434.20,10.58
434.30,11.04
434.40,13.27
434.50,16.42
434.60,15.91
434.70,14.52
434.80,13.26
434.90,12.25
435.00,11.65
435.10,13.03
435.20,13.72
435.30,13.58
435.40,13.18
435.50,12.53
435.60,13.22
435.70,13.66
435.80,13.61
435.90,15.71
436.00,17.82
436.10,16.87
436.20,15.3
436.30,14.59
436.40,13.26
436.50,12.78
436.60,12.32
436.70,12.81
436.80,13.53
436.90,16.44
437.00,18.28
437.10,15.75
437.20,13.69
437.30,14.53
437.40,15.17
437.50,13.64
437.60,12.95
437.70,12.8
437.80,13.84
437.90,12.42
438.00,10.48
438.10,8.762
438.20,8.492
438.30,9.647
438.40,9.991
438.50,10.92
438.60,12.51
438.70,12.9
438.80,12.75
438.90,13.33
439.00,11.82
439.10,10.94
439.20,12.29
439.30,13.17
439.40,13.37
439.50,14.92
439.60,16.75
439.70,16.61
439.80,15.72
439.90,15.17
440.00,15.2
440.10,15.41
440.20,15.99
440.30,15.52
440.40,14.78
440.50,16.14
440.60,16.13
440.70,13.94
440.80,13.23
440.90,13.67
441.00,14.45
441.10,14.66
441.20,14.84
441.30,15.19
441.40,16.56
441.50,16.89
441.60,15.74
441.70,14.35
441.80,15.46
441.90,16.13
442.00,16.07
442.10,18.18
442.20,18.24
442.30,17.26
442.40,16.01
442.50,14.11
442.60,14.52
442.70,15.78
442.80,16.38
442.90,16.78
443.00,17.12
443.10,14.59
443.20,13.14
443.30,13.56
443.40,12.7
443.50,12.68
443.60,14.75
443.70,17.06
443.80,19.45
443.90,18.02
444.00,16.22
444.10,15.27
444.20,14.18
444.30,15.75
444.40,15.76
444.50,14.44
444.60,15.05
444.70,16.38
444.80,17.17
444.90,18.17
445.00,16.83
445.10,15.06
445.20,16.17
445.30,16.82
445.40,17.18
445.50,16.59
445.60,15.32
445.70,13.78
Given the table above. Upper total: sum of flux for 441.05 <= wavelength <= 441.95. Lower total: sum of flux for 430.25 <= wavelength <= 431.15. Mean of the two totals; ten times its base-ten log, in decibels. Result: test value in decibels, 20.5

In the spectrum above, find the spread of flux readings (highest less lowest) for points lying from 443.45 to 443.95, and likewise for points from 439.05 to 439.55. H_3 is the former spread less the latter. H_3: 2.8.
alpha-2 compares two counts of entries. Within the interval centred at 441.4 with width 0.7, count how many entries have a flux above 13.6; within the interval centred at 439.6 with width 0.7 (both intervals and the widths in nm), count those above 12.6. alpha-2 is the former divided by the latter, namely 1.0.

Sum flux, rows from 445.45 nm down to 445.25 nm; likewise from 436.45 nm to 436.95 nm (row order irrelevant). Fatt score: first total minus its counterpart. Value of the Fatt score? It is -34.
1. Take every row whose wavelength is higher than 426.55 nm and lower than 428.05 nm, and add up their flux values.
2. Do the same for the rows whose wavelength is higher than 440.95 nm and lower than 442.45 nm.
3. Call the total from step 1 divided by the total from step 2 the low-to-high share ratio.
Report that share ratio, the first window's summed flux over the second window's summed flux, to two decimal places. 0.79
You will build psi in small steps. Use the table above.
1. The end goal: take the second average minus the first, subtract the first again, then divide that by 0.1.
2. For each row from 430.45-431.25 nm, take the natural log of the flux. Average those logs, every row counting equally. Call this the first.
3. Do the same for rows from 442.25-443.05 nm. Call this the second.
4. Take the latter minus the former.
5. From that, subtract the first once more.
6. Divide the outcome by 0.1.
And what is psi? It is -18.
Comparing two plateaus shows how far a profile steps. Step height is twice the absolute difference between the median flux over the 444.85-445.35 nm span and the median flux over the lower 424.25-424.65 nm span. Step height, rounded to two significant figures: 2.9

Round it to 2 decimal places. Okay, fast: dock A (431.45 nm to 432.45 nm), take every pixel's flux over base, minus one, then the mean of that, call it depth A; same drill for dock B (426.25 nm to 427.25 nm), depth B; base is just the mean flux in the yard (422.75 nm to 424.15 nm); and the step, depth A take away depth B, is 0.14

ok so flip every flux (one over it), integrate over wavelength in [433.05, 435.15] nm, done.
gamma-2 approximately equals 0.16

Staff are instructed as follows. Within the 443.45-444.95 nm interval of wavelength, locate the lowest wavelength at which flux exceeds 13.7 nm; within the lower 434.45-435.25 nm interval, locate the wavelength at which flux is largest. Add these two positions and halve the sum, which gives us 439.05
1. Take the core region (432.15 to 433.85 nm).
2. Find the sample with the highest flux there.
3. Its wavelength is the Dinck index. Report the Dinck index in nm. 432.20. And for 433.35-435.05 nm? 434.50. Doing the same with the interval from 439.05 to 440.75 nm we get 439.60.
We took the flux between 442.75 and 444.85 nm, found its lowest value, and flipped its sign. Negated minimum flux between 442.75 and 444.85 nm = -12.7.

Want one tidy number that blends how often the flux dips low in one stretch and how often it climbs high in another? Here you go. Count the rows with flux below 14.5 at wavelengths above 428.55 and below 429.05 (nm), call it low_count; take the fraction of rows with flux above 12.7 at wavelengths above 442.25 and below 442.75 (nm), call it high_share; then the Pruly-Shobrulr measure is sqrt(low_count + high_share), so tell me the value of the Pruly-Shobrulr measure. 2.45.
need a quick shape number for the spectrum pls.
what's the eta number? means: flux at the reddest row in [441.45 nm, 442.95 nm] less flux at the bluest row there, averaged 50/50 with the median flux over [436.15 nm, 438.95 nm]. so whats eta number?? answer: 6.4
